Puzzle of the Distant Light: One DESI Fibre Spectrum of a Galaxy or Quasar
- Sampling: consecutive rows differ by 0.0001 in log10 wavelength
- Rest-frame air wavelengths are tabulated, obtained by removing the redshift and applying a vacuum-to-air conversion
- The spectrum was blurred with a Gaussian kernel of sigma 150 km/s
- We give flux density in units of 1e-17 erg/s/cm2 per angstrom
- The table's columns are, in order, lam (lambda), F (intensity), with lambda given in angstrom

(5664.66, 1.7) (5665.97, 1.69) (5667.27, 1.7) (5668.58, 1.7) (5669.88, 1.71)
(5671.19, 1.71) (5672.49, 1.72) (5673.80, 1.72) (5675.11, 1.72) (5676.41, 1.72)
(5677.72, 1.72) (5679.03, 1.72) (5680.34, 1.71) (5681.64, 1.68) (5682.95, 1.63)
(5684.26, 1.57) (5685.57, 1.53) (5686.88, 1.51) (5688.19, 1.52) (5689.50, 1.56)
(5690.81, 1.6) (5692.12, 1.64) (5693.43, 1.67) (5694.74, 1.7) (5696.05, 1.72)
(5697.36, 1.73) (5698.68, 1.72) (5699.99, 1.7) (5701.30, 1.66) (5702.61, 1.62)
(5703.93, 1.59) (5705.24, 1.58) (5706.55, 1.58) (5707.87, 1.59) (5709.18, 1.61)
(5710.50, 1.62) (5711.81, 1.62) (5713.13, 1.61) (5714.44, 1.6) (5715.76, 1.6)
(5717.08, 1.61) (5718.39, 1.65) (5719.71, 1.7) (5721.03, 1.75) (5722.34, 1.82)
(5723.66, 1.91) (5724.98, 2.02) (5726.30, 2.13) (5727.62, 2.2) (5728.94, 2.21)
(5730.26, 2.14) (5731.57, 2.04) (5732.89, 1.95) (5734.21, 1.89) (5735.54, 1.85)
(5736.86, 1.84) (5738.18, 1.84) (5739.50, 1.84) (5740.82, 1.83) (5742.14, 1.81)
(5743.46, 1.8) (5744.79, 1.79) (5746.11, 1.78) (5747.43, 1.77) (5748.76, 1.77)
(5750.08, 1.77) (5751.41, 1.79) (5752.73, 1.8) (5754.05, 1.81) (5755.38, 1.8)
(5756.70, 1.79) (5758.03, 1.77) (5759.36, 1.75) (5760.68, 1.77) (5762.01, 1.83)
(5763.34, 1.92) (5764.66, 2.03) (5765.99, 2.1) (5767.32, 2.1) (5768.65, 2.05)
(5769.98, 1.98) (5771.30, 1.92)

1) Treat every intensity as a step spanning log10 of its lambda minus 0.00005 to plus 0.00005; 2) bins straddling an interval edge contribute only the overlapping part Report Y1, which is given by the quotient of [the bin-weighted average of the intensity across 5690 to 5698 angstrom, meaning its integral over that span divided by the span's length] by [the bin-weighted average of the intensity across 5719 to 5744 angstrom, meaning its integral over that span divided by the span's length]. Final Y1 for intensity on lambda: 0.87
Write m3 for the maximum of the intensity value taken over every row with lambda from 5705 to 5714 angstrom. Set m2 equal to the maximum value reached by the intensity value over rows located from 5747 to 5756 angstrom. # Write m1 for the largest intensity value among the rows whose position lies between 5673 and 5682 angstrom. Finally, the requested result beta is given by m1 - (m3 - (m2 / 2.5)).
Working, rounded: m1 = 1.72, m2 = 1.81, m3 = 1.62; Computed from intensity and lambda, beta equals 0.82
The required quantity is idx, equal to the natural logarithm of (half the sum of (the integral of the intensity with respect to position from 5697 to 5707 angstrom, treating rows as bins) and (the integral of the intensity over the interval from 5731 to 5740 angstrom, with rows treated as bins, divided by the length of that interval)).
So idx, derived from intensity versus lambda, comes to 2.22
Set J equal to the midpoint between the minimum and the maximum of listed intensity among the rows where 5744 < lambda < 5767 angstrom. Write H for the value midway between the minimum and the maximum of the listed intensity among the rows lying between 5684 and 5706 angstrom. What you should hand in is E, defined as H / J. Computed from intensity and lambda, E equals 0.84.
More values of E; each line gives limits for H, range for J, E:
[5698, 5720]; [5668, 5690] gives 1.02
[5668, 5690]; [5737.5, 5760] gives 0.90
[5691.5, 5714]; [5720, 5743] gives 0.84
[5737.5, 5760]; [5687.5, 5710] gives 1.10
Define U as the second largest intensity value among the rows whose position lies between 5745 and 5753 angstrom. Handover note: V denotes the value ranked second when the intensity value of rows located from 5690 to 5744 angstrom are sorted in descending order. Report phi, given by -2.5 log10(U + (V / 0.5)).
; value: -1.979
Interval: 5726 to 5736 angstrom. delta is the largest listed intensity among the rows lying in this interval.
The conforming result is 2.21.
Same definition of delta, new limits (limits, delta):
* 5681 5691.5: 1.68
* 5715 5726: 2.02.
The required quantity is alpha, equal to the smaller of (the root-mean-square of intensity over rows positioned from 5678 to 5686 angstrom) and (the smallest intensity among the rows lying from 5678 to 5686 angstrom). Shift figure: 1.5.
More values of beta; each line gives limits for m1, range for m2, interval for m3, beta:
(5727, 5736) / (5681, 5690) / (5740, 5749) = 1.05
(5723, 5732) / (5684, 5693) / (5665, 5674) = 1.15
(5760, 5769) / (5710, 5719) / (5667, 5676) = 1.04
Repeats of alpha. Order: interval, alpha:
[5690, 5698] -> 1.6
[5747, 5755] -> 1.8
